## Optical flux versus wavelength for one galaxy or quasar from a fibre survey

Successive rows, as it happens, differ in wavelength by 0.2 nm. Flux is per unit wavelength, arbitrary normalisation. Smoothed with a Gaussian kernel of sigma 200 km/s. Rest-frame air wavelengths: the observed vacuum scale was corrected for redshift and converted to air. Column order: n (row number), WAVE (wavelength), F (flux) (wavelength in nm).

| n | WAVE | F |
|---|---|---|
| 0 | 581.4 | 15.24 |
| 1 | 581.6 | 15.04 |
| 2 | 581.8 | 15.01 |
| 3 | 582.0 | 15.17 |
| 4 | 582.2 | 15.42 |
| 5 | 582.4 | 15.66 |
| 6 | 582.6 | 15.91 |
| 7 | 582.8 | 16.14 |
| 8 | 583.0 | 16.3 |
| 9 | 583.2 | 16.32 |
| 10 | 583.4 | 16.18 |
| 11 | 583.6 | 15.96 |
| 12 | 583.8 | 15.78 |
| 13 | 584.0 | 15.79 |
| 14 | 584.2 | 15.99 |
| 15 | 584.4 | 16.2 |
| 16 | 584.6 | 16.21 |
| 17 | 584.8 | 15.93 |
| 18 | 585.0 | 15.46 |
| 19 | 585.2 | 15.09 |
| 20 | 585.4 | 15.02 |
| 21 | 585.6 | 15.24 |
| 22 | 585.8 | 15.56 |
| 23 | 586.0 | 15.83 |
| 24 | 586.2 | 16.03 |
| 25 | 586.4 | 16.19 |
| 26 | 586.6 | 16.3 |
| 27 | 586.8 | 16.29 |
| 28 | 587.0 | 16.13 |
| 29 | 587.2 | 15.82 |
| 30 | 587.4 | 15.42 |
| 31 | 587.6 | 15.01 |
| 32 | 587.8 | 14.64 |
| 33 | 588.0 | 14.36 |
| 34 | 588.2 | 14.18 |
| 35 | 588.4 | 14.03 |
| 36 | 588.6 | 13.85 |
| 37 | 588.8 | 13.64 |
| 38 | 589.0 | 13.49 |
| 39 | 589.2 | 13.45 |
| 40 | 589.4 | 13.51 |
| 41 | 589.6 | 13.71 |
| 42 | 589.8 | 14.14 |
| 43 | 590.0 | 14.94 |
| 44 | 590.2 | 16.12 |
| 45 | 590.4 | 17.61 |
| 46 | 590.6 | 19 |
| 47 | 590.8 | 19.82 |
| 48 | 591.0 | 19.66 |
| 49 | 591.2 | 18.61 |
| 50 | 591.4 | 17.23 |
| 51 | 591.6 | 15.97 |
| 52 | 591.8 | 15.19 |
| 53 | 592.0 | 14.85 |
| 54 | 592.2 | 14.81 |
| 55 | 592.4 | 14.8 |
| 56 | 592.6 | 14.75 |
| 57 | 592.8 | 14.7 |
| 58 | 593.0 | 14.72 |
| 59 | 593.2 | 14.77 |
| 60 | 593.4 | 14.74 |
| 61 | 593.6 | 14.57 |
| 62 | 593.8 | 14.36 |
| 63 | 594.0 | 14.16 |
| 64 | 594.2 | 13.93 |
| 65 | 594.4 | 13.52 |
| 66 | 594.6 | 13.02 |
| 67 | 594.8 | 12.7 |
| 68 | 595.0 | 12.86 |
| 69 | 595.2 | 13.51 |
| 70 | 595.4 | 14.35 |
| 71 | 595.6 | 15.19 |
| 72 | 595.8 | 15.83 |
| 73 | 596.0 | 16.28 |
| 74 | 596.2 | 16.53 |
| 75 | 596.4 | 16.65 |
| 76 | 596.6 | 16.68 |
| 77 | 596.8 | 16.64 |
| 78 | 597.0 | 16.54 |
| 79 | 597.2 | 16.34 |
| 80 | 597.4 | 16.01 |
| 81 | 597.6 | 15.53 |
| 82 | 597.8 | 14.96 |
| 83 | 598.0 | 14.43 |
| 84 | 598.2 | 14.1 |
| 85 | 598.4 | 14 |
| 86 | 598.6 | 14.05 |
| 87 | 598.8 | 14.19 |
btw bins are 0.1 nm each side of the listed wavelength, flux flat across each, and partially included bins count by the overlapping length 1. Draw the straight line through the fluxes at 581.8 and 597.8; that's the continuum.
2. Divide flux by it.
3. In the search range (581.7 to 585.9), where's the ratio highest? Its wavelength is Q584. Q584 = 583.2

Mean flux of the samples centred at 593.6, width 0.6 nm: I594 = 14.6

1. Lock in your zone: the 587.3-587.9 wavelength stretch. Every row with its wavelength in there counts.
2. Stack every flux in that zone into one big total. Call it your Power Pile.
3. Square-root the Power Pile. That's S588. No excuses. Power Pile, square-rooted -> 6.7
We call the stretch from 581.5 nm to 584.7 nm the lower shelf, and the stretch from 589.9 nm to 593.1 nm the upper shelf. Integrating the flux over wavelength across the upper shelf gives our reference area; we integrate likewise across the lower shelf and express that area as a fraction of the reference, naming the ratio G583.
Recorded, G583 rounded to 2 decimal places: 0.96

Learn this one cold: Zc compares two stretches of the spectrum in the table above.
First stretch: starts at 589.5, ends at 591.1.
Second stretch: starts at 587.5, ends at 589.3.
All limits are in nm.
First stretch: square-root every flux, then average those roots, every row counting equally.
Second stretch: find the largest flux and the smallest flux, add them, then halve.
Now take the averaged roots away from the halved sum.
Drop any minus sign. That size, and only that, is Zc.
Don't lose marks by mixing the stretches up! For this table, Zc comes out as 10.1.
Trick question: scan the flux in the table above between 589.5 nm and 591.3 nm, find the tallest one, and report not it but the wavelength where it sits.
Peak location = 590.8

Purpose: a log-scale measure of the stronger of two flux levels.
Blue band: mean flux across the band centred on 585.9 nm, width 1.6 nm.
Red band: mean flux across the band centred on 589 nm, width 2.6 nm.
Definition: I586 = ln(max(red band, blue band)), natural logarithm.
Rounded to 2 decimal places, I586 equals 2.75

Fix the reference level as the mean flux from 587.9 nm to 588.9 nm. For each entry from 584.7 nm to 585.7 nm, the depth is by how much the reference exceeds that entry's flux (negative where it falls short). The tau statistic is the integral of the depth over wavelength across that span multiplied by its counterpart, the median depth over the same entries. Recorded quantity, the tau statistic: 1.6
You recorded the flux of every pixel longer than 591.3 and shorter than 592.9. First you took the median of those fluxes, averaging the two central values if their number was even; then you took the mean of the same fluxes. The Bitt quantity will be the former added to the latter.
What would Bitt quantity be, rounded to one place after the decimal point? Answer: 30.1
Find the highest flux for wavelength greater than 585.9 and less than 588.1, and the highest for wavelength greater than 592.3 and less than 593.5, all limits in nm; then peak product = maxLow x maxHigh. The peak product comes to 241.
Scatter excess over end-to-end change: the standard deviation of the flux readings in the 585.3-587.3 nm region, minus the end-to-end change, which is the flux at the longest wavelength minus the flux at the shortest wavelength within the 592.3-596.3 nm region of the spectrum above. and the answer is -1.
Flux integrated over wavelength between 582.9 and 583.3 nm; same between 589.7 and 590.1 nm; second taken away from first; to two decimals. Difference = 0.71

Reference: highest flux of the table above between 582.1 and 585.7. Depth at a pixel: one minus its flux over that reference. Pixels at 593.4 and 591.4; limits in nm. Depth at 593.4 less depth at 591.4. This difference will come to 0.153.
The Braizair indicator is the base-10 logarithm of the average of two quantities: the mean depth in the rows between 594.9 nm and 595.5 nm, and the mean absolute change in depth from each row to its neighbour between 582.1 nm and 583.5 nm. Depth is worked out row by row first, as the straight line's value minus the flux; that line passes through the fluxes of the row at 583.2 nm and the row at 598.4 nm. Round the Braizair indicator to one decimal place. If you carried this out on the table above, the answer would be -0.3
